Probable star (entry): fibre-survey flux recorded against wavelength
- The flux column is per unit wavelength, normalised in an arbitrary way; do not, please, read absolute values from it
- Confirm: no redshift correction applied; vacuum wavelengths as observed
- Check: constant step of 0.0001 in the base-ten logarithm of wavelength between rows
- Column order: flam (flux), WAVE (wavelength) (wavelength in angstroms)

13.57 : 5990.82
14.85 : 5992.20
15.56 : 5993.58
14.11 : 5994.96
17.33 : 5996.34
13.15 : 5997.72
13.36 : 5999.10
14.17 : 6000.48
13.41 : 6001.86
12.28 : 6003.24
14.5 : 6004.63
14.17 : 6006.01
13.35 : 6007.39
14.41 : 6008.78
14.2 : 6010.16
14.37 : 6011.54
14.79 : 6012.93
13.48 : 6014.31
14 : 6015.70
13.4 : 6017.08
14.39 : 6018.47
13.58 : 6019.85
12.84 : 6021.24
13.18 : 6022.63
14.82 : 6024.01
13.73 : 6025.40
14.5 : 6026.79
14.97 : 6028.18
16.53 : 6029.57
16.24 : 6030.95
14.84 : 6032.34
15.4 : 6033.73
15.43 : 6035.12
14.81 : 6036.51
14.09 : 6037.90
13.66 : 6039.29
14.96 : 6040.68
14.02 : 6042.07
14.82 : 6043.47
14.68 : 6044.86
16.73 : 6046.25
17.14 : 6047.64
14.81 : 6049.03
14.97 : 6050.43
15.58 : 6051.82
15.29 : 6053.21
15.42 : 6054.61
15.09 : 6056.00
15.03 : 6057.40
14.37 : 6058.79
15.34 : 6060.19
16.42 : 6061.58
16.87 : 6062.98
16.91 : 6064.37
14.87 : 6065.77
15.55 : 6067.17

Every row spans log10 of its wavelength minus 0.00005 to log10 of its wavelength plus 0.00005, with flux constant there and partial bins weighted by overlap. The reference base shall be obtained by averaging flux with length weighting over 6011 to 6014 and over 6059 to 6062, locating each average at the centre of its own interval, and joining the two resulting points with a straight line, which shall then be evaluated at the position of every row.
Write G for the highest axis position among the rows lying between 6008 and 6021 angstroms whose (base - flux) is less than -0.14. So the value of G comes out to 6012.93 angstroms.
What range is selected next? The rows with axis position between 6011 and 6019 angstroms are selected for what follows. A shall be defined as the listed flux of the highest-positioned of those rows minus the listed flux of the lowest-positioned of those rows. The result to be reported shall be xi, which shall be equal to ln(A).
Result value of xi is -3.9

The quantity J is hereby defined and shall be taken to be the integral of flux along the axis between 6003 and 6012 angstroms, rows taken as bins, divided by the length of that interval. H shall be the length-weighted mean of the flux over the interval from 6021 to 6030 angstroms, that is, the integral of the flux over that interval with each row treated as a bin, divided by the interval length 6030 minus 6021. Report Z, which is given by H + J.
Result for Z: 28.3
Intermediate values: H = 14.4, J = 14.0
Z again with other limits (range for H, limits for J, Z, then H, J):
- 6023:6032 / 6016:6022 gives 28.6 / 15.1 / 13.6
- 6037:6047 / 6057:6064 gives 30.4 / 14.7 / 15.7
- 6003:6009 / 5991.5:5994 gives 28.9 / 13.8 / 15.2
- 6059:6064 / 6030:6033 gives 31.8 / 16.1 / 15.7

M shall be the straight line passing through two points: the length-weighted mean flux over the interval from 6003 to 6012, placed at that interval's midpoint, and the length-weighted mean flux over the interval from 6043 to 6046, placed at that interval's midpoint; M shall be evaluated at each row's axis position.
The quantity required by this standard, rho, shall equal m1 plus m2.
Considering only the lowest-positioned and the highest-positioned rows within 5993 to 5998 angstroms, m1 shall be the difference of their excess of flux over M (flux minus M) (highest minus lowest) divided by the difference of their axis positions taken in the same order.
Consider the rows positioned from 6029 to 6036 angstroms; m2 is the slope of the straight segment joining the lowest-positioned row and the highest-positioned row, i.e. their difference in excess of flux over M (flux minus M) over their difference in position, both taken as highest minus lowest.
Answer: -0.8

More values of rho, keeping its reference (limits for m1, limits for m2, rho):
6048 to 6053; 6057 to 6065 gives 0.5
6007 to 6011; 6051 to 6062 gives 0.3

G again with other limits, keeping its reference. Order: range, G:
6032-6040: 6035.12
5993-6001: 5996.34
